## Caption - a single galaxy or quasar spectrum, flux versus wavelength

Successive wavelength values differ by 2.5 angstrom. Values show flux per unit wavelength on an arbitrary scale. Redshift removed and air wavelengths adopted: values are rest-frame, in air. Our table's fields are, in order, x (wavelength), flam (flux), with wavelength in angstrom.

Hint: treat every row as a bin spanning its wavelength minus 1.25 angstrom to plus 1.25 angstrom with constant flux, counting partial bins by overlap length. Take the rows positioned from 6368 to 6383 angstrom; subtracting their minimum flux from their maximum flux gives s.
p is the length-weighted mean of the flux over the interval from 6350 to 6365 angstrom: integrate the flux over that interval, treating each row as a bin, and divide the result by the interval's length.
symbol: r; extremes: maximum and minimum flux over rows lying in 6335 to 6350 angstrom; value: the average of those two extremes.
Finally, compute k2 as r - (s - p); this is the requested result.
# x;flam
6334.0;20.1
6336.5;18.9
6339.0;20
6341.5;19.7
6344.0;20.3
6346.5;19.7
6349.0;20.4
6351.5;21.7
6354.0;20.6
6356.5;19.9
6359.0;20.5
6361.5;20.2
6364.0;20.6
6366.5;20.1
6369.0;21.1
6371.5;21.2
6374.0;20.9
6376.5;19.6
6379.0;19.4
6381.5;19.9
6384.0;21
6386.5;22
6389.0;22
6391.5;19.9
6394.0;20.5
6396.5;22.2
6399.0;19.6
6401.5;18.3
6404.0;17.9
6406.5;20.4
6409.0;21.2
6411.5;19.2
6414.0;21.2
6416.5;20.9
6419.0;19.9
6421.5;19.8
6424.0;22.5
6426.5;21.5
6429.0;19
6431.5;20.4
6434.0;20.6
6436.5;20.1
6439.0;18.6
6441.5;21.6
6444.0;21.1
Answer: 38.4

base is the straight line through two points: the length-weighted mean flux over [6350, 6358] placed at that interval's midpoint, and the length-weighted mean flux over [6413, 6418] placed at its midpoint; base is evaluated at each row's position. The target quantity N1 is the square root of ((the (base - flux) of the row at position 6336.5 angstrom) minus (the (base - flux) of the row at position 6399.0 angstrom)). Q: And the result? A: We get 0.65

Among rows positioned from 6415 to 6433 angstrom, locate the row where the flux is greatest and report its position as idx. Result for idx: 6424.0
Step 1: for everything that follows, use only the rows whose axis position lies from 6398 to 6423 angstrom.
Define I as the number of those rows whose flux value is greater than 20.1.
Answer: 4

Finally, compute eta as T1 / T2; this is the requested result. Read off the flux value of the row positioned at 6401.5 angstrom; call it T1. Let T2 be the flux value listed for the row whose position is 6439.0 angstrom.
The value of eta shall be 0.98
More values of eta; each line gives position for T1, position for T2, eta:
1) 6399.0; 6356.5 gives 0.98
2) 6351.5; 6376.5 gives 1.11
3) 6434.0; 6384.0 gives 0.98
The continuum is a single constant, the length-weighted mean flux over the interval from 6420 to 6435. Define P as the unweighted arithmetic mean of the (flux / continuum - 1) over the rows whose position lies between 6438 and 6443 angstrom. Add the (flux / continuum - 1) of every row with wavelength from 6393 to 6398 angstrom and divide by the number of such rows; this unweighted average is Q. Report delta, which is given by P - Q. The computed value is -0.06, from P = -0.03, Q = 0.04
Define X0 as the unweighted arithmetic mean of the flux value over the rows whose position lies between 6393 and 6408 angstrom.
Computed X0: 19.8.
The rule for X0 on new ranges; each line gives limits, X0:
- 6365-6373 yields 20.8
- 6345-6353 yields 20.6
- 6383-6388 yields 21.5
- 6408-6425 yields 20.7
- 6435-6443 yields 20.1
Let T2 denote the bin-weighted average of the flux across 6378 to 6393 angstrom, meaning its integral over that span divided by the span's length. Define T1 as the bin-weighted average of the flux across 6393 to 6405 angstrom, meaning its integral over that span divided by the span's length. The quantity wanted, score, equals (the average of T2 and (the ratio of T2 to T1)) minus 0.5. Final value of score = 10.4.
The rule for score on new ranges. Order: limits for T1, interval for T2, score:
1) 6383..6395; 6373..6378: 10.1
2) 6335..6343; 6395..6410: 10.0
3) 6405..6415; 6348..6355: 10.5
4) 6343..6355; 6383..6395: 10.6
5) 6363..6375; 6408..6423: 10.2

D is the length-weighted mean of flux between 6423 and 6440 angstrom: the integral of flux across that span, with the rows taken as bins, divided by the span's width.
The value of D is 20.4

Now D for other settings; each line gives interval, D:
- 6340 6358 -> 20.3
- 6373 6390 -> 20.7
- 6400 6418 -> 19.9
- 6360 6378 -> 20.5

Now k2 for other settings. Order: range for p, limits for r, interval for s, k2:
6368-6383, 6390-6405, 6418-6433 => 36.9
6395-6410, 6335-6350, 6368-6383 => 37.8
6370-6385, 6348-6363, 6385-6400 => 38.5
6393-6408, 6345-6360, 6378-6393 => 37.9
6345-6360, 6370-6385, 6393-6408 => 36.5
